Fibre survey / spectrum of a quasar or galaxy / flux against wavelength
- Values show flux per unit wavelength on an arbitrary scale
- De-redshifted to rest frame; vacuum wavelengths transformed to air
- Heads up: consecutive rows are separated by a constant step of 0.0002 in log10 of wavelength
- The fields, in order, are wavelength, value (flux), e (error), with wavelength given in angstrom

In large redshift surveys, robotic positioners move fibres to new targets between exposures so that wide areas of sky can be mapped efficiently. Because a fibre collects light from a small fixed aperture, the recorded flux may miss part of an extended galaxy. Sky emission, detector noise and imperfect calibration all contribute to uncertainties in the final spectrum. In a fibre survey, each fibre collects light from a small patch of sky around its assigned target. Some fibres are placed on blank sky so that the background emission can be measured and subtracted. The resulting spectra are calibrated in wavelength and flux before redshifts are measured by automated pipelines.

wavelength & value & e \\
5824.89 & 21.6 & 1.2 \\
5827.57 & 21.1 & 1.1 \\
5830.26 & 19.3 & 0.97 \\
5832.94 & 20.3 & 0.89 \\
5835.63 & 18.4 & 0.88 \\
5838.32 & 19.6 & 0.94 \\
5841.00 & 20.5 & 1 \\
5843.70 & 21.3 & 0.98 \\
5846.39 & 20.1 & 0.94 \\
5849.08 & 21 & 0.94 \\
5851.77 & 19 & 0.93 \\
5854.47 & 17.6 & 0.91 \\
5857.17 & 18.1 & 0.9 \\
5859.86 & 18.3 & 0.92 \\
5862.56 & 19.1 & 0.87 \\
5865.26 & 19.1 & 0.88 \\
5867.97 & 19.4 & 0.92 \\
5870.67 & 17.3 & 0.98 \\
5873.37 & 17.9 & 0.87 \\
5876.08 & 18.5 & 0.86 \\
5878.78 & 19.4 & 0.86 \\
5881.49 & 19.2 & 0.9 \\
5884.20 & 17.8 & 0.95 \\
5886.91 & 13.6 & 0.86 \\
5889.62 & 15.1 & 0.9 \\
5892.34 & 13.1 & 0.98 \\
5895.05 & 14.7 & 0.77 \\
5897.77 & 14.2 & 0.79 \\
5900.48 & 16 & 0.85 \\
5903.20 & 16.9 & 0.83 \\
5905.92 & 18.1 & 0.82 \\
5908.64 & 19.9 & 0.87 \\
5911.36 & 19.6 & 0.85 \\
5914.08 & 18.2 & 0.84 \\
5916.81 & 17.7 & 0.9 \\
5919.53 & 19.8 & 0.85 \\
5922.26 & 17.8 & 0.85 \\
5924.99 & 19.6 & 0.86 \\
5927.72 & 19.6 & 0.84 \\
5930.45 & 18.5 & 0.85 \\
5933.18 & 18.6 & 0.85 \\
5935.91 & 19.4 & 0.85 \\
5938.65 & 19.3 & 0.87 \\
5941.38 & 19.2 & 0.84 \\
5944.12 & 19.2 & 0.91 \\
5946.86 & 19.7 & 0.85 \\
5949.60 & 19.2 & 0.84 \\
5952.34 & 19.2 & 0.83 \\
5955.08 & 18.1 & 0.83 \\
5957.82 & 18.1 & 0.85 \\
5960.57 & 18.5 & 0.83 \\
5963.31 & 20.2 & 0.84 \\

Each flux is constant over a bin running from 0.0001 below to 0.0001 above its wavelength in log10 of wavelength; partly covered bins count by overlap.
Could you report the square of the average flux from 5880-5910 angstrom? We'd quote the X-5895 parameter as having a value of 264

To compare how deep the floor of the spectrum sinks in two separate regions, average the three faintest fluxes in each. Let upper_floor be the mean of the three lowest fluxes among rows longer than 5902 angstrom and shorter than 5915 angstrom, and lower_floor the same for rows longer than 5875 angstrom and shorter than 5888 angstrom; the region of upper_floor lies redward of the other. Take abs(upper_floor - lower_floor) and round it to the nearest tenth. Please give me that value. 1.1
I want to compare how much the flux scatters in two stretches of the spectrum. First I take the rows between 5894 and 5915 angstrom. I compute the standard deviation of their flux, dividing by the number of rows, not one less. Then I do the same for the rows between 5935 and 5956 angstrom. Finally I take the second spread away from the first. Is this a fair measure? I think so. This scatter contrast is 1.6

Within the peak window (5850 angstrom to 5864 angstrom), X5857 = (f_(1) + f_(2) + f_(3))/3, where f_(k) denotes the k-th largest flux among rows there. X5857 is 18.8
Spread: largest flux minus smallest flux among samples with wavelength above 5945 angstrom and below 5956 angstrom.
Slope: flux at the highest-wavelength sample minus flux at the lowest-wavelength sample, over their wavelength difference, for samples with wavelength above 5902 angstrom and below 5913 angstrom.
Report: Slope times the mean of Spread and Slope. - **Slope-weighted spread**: 0.32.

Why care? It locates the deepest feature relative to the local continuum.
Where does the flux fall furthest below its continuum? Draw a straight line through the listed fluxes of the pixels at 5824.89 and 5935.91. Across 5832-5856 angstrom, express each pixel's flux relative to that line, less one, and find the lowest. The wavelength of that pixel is 5854.47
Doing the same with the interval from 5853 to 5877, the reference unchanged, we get 5870.67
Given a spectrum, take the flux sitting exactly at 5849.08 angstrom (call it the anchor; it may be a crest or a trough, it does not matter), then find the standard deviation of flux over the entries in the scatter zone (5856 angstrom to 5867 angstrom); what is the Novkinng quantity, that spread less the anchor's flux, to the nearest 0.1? -20.5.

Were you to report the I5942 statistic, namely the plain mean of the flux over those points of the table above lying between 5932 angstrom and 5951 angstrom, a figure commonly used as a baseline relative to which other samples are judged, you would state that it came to 19.2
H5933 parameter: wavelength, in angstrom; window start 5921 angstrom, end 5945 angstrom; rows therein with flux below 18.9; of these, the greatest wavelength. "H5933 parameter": 5933.18 angstrom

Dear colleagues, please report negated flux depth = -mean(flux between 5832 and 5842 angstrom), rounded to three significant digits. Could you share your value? -19.7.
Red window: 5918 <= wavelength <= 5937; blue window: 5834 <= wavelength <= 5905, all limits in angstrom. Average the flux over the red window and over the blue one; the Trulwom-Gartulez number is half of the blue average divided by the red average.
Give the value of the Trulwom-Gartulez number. 0.470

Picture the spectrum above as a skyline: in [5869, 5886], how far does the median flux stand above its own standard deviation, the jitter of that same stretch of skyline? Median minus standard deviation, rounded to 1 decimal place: 17.4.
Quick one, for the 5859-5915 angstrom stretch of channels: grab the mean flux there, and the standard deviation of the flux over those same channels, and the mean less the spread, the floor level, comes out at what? 15.3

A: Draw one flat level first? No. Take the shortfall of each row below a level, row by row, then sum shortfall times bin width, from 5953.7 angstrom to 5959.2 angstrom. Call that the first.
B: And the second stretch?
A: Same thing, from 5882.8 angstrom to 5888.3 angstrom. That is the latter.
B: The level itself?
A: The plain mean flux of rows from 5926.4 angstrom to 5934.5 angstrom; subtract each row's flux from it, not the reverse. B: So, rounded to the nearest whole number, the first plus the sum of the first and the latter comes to 26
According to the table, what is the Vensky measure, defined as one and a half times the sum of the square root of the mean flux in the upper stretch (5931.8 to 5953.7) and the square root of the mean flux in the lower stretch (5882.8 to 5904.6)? 12.4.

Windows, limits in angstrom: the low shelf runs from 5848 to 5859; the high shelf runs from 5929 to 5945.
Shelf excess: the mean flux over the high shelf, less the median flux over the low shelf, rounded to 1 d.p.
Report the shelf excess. 0.5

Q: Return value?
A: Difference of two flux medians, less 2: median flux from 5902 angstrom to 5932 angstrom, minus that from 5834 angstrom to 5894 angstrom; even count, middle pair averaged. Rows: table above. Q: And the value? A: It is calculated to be -2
